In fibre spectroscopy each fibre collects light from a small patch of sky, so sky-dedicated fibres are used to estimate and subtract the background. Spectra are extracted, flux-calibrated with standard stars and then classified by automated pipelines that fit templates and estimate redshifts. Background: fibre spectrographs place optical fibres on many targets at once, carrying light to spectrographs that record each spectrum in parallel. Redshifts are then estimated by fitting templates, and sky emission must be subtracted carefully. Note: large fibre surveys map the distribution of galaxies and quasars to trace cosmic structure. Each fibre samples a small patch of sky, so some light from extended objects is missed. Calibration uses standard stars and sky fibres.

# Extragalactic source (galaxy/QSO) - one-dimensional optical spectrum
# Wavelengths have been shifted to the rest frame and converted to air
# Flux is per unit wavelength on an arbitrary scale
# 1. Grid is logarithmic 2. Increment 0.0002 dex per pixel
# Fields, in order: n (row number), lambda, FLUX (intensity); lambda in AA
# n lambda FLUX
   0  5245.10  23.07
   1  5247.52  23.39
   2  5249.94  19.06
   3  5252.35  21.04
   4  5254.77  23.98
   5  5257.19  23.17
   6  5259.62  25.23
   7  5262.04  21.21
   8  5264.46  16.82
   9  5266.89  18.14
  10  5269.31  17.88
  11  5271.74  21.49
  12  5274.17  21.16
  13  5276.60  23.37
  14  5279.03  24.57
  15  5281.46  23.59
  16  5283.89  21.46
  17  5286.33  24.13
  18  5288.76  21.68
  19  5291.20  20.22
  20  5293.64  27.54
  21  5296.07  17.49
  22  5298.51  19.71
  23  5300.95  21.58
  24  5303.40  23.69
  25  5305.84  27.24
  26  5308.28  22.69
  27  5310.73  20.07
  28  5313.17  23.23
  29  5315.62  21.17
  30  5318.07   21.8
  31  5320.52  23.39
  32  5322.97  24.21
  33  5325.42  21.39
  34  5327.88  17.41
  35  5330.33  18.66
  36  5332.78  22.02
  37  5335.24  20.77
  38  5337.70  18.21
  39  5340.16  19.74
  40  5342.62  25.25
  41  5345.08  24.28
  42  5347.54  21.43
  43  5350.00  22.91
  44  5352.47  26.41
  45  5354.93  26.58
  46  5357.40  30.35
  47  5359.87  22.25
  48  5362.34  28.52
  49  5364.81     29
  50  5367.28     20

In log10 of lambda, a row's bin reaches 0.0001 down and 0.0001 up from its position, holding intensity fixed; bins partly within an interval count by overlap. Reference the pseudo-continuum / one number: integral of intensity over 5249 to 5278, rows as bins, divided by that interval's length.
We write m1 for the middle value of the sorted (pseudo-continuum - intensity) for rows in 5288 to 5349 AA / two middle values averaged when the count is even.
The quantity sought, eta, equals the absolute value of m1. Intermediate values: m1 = -0.49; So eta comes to 0.5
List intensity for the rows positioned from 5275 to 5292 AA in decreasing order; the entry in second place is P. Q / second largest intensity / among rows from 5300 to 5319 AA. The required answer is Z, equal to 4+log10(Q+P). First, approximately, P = 24.13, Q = 23.69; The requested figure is 5.68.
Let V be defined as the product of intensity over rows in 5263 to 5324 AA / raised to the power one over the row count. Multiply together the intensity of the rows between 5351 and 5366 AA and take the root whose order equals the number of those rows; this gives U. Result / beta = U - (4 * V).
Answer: -60.0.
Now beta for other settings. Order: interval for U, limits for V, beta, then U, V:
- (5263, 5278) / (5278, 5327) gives -70.0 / 19.7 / 22.4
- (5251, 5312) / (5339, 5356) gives -72.9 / 21.8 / 23.7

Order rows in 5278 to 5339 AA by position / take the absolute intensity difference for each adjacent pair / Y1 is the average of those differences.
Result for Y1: 2.81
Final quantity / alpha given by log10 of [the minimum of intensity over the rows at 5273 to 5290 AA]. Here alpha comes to 1.33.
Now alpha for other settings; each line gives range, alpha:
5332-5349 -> 1.26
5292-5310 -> 1.24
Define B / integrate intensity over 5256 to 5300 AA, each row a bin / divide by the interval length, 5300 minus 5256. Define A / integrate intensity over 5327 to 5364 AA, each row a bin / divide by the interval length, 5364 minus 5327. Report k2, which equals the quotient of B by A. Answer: 0.93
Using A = 23.1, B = 21.6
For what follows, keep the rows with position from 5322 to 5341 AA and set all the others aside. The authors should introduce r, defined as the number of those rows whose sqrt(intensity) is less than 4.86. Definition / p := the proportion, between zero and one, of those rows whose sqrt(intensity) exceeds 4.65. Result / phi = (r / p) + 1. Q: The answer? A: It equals 29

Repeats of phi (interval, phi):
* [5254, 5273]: 17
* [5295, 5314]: 13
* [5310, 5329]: 15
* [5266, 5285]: 20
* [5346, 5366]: 4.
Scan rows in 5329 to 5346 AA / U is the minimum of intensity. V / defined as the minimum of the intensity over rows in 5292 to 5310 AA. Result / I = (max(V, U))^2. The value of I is 332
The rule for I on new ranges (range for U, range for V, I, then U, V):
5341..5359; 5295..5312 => 459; 21.43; 17.49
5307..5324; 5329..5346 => 403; 20.07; 18.21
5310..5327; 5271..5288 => 448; 20.07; 21.16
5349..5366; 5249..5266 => 495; 22.25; 16.82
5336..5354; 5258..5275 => 332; 18.21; 16.82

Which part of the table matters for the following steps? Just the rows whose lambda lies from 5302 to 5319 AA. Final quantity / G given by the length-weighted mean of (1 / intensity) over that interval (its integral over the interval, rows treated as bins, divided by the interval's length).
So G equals 0.044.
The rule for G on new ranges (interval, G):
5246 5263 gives 0.045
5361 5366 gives 0.035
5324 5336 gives 0.050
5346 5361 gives 0.041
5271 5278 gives 0.045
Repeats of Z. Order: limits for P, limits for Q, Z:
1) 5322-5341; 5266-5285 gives 5.66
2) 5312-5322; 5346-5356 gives 5.70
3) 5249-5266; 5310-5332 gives 5.68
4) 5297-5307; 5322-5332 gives 5.65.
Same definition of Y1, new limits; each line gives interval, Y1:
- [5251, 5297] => 2.79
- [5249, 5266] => 2.70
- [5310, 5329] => 2.15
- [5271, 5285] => 1.37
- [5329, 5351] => 2.44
